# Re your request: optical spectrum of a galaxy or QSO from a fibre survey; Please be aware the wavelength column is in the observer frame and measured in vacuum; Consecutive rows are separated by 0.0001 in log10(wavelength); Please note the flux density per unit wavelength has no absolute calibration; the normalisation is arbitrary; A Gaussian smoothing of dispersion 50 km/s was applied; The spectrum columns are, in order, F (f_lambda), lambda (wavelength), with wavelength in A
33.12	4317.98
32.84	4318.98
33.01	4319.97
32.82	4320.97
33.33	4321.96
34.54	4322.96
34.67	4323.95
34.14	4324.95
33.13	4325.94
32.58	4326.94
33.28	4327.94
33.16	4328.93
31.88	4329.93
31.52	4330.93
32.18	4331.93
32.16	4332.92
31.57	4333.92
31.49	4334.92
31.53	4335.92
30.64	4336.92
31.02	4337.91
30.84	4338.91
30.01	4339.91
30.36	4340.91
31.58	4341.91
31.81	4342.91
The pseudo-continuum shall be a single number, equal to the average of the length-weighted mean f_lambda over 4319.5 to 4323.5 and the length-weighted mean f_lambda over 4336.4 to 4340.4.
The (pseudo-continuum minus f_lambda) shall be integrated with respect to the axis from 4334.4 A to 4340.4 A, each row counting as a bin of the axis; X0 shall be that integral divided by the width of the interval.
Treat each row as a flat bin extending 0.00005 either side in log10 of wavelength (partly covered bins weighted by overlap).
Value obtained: 1.1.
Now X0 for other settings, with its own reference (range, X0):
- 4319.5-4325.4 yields -1.7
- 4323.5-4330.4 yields -1.2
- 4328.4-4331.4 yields -0.1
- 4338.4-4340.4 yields 1.6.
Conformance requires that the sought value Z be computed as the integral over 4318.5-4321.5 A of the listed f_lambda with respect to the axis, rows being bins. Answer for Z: 99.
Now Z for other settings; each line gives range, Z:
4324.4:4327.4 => 100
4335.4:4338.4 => 93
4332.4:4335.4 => 95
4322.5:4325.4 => 100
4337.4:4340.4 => 92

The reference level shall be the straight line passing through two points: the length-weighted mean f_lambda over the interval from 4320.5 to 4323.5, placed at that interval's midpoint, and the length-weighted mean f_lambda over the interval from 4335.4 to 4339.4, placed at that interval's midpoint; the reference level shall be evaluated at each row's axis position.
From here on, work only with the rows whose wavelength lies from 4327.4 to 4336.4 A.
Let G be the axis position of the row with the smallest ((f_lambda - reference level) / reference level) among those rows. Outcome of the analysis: 4330.93 A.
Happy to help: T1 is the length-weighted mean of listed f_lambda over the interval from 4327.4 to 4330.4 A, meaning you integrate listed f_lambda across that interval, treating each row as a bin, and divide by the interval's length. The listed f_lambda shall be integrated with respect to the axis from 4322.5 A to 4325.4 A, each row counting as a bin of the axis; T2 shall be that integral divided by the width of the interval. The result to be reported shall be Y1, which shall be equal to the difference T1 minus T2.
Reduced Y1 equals -1.7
